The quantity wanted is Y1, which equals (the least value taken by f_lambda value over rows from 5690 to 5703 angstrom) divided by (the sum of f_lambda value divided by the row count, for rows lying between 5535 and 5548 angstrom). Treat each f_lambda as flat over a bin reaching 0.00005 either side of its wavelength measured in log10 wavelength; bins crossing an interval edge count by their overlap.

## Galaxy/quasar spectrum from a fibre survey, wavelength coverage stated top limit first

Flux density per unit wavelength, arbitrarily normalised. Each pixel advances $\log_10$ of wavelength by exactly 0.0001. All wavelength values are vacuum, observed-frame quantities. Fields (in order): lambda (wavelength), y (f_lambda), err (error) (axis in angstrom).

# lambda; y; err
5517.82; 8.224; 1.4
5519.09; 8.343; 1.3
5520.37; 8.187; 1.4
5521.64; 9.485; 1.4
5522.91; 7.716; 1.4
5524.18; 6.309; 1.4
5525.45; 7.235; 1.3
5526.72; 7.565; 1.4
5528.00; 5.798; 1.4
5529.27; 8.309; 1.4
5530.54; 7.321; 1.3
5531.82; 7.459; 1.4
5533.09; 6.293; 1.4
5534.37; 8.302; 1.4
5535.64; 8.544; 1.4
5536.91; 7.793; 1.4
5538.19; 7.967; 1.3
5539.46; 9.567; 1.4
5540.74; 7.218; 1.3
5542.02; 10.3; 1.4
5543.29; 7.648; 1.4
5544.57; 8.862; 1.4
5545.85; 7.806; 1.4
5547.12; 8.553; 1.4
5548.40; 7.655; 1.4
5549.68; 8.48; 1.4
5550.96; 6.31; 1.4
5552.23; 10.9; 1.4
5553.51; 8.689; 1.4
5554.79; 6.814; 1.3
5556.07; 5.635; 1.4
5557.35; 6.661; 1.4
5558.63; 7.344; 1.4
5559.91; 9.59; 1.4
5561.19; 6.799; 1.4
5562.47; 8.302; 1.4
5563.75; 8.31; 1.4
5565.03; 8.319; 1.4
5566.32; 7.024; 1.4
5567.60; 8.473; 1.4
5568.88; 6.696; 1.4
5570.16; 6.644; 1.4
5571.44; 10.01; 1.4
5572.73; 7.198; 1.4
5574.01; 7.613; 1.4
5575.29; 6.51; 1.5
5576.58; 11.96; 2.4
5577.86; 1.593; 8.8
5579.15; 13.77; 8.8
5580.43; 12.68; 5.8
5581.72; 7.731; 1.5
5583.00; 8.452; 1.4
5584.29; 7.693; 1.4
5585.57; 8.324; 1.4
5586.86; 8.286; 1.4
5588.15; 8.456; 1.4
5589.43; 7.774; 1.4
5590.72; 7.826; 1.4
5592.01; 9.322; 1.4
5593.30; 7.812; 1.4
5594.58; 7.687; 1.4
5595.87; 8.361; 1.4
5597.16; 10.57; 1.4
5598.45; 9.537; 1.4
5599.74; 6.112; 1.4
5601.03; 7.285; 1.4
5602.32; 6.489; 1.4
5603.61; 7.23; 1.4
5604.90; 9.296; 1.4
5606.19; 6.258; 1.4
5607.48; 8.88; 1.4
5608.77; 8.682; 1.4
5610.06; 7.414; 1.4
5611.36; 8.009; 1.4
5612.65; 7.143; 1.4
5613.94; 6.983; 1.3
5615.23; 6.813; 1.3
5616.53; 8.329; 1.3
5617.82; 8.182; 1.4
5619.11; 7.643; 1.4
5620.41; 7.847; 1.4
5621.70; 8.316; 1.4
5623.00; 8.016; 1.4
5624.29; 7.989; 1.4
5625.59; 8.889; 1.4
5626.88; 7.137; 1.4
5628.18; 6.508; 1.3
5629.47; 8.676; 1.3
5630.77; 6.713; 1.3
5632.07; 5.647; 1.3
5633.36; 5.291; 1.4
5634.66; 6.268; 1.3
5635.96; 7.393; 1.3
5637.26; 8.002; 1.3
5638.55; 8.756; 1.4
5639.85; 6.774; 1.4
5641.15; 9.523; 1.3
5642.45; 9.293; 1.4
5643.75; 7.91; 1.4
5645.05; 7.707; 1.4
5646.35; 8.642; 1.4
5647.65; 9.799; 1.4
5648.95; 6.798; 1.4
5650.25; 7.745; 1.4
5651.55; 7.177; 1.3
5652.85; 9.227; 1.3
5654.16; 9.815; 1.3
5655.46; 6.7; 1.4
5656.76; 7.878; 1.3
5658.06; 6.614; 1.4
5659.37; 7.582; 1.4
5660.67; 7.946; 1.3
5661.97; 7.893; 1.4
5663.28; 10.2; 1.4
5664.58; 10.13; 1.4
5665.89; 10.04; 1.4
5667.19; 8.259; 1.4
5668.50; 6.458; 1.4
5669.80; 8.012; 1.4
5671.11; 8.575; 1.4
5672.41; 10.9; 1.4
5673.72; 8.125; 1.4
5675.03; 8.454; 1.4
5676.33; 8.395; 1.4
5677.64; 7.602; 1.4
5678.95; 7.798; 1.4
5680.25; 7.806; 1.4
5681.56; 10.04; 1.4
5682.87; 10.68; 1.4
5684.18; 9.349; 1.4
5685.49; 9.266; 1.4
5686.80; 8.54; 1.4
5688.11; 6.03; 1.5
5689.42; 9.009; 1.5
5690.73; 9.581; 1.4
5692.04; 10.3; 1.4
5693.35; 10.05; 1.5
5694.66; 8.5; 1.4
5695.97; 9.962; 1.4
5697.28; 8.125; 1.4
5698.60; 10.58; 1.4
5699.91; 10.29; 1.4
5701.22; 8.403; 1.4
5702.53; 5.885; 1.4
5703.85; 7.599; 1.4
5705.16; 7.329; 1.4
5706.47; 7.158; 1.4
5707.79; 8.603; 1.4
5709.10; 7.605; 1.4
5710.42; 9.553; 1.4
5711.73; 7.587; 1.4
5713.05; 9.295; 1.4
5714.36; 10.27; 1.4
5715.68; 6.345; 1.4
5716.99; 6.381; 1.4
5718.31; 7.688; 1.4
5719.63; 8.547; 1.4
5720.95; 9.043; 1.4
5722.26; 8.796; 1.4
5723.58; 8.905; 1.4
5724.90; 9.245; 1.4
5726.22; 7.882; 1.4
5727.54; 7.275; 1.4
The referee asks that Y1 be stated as 0.70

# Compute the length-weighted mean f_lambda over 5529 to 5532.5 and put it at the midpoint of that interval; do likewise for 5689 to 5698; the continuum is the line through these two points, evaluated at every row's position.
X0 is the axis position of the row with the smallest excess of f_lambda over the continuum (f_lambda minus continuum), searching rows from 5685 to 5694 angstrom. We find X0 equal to 5688.11 angstrom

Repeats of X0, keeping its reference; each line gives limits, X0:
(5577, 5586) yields 5577.86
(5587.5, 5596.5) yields 5594.58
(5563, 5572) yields 5570.16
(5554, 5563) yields 5556.07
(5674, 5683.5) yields 5677.64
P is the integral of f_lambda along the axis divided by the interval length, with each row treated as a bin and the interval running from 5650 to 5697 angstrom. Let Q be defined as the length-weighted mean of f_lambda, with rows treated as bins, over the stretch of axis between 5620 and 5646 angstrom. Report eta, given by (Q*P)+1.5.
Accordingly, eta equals 67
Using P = 8.6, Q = 7.6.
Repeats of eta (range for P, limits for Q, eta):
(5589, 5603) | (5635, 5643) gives 68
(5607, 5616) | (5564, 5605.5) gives 65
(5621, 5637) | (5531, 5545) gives 61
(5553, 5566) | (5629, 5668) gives 62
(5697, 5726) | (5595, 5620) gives 67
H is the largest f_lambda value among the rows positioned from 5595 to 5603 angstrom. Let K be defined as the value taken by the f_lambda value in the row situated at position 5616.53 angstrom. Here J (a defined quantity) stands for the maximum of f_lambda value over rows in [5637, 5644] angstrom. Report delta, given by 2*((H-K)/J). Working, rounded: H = 10.57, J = 9.523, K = 8.329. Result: 0.5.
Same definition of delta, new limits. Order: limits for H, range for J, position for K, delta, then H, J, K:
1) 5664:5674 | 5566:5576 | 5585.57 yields 0.5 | 10.9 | 10.01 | 8.324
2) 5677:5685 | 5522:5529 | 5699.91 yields 0.1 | 10.68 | 7.716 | 10.29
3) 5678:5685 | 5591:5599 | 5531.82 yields 0.6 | 10.68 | 10.57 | 7.459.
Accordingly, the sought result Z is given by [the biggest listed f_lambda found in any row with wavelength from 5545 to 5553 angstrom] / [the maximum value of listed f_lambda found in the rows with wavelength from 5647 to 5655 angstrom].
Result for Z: 1.11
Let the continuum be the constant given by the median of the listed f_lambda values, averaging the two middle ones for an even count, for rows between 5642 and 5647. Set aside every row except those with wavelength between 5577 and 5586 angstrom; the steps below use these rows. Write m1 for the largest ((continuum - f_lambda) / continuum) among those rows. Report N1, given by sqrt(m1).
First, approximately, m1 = 0.81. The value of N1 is 0.90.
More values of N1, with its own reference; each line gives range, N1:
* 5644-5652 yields 0.42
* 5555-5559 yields 0.56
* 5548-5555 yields 0.49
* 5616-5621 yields 0.28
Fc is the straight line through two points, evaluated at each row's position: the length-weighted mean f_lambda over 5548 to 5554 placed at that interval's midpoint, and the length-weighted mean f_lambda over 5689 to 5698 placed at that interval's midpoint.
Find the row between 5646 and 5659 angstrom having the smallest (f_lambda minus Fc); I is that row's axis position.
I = 5658.06 angstrom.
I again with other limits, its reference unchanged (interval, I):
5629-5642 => 5633.36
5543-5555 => 5550.96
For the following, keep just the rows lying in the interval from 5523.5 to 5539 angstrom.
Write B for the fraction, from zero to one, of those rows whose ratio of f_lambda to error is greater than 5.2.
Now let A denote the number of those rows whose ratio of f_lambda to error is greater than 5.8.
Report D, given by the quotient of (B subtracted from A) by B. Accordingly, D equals 4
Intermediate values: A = 4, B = 0.750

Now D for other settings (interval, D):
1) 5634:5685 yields 25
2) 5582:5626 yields 17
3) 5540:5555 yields 6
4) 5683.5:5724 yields 24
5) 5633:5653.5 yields 8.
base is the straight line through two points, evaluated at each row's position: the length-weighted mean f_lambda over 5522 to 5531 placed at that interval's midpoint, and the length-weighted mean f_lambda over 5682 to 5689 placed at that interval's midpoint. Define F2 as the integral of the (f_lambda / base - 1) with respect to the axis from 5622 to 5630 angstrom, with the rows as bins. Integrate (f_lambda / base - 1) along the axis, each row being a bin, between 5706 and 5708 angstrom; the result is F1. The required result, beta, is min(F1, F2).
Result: -0.3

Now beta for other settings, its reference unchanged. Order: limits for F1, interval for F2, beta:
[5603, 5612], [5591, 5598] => -0.1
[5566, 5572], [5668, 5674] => -0.1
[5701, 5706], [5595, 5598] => -1.0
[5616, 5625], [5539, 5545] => -0.1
